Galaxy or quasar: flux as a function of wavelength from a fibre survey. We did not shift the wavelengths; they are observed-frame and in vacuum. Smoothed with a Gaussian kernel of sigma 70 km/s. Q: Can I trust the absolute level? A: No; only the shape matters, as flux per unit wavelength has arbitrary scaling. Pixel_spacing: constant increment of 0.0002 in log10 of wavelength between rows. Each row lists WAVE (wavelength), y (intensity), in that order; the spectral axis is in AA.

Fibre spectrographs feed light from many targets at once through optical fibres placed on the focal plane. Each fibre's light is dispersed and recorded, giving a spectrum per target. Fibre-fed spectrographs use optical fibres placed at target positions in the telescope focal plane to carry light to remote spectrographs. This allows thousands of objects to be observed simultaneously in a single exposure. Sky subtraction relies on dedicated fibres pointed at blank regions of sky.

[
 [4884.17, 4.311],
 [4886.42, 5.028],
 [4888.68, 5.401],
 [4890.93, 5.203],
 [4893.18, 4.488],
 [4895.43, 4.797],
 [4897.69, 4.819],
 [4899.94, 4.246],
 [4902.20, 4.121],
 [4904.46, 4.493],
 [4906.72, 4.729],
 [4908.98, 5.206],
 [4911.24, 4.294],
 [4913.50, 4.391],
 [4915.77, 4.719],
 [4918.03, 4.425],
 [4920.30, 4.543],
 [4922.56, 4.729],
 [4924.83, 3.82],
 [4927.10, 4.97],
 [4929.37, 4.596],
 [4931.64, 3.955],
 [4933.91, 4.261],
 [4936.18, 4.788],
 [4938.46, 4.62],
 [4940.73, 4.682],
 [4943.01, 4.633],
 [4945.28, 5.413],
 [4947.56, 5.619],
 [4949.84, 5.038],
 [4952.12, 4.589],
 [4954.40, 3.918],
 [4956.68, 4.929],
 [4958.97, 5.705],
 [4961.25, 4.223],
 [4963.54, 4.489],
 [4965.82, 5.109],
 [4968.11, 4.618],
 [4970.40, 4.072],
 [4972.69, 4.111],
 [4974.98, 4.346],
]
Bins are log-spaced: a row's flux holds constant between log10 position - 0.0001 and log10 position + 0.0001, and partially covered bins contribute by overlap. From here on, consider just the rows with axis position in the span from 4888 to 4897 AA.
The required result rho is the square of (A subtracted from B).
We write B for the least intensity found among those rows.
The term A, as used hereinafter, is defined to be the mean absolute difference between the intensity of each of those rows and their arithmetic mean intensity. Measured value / 17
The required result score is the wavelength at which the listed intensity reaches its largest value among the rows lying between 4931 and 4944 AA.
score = 4936.18 AA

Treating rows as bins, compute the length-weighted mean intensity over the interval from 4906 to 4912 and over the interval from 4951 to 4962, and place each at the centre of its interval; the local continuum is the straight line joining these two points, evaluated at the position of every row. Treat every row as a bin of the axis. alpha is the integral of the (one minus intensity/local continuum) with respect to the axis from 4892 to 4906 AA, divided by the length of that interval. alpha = 0.060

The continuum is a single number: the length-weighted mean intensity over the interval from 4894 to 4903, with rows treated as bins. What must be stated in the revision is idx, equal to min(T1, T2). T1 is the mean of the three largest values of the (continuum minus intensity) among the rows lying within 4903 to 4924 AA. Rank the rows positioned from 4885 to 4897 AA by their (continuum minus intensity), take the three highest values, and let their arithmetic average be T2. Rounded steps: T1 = 0.14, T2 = -0.26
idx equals -0.26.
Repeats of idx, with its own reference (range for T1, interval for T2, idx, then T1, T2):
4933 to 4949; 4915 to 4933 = 0.01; 0.01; 0.44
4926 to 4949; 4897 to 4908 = 0.22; 0.24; 0.22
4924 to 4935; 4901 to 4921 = 0.24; 0.50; 0.24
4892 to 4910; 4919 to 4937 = 0.22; 0.22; 0.50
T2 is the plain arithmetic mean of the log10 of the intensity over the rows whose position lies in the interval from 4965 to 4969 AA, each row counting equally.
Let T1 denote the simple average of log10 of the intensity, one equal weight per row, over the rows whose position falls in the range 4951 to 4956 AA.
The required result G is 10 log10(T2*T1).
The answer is -3.66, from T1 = 0.63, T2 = 0.69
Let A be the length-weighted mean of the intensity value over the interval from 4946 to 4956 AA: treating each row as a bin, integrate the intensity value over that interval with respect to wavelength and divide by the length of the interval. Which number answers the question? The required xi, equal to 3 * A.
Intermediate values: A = 4.8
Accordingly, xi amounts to 14.5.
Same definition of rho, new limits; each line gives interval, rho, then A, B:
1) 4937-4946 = 19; 0.29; 4.62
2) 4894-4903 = 15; 0.31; 4.121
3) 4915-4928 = 13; 0.27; 3.82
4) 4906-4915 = 16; 0.31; 4.294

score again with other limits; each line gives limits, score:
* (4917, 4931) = 4927.10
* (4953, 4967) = 4958.97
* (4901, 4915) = 4908.98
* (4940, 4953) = 4947.56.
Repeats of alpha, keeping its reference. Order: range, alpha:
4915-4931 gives 0.048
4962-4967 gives -0.017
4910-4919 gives 0.062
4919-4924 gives 0.036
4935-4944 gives 0.008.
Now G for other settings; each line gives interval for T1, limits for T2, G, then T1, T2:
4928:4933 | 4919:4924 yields -3.77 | 0.63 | 0.67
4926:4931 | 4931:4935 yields -3.80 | 0.68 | 0.61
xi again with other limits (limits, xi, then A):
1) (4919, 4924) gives 13.7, 4.6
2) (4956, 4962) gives 15.0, 5.0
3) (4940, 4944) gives 14.0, 4.7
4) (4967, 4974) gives 12.8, 4.3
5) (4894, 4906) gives 13.5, 4.5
